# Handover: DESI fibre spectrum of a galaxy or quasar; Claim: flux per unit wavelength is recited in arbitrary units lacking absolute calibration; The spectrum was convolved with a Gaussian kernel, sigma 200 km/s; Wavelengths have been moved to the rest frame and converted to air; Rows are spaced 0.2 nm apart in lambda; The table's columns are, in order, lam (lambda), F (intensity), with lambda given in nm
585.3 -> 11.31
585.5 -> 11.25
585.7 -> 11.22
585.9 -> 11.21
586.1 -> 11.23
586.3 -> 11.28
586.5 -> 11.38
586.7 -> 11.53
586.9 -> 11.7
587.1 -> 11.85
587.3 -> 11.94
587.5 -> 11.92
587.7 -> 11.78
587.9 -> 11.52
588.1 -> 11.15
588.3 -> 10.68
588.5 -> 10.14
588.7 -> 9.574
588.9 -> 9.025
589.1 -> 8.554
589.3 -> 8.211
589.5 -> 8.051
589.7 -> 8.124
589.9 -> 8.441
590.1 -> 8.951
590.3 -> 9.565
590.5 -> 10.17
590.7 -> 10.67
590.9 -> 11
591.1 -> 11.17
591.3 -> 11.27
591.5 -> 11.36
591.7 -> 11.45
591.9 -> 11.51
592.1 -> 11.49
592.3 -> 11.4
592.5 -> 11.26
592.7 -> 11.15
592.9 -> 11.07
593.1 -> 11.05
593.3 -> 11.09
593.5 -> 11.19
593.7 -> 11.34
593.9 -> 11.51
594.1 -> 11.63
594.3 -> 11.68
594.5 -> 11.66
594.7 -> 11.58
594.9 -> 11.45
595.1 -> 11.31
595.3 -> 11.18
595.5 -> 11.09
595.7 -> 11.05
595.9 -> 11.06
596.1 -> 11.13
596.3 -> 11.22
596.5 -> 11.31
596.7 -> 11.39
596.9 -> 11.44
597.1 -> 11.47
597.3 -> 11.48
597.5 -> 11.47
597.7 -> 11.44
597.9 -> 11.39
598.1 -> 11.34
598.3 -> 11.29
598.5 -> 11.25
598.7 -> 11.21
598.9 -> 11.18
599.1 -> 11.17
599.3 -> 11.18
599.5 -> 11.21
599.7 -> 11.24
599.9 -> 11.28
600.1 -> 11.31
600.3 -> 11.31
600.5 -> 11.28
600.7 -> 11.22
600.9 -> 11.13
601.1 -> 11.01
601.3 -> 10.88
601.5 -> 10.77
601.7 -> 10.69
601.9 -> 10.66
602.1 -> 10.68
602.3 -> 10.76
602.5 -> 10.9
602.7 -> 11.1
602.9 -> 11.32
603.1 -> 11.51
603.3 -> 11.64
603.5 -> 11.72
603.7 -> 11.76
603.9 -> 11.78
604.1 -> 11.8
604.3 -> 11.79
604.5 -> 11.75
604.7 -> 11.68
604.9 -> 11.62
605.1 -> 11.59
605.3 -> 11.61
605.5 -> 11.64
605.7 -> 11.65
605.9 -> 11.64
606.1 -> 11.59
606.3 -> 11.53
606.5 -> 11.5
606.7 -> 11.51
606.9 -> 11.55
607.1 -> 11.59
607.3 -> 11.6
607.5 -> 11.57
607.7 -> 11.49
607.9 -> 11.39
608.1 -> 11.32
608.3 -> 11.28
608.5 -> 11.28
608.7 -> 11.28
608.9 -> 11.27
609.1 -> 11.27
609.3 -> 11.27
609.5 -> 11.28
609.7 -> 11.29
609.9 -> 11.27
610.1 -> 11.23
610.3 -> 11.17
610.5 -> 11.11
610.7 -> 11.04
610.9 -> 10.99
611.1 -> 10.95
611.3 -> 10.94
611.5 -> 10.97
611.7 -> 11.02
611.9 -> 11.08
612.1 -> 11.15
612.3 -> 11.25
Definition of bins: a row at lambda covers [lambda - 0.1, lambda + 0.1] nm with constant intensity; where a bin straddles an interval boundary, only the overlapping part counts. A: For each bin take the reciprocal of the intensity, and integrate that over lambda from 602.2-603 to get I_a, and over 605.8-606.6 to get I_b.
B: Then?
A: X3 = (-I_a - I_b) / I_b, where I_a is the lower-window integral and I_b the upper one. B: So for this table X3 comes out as -2.05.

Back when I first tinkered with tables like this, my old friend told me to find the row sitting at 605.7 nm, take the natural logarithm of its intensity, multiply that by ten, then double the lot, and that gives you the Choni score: 49.1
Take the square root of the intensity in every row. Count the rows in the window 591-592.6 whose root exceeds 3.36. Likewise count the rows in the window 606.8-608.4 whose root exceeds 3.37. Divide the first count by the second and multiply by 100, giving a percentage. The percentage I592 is 83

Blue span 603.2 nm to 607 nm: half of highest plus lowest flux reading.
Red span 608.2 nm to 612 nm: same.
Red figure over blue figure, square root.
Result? 0.98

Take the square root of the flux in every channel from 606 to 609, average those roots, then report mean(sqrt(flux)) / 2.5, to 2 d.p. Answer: 1.35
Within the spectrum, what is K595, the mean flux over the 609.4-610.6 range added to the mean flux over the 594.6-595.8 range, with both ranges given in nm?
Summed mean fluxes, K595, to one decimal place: 22.5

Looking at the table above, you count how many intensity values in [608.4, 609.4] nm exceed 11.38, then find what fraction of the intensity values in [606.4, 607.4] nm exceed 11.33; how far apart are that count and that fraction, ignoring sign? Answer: 1.00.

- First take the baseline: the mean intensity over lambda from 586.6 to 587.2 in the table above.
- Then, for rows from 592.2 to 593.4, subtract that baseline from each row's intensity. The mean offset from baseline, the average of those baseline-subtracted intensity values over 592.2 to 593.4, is -0.52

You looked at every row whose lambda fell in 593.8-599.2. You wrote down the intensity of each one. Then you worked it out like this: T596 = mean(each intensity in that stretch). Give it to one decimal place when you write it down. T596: 11.3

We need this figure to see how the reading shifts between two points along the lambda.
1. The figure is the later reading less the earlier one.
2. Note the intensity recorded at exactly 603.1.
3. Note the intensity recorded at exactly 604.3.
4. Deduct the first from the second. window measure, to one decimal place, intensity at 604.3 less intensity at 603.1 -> 0.3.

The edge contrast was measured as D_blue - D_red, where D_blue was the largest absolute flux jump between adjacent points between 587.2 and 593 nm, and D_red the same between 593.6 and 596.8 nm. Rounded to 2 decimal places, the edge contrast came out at 0.44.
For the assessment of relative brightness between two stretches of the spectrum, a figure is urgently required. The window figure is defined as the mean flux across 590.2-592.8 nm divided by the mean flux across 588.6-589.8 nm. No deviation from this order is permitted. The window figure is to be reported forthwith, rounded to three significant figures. 1.28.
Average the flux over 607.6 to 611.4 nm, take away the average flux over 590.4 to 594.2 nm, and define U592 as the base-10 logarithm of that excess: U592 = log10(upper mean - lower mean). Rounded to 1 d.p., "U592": -1.7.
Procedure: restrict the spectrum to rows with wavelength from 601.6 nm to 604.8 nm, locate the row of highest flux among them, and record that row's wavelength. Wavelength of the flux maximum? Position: 604.1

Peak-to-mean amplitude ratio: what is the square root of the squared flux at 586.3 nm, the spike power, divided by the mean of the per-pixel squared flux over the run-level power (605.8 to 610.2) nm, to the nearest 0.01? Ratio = 0.99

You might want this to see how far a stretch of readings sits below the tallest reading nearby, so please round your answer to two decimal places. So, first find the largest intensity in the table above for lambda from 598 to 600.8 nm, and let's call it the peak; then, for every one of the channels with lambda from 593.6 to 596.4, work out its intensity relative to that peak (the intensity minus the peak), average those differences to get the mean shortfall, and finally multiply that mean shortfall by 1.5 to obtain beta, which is 0.01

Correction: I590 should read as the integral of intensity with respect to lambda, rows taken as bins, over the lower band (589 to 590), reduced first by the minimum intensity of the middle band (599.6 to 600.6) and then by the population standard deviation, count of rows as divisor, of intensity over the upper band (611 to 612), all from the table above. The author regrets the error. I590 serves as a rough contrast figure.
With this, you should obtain -3.0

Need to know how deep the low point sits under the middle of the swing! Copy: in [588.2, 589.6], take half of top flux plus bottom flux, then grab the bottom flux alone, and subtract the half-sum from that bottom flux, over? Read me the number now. -1.31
